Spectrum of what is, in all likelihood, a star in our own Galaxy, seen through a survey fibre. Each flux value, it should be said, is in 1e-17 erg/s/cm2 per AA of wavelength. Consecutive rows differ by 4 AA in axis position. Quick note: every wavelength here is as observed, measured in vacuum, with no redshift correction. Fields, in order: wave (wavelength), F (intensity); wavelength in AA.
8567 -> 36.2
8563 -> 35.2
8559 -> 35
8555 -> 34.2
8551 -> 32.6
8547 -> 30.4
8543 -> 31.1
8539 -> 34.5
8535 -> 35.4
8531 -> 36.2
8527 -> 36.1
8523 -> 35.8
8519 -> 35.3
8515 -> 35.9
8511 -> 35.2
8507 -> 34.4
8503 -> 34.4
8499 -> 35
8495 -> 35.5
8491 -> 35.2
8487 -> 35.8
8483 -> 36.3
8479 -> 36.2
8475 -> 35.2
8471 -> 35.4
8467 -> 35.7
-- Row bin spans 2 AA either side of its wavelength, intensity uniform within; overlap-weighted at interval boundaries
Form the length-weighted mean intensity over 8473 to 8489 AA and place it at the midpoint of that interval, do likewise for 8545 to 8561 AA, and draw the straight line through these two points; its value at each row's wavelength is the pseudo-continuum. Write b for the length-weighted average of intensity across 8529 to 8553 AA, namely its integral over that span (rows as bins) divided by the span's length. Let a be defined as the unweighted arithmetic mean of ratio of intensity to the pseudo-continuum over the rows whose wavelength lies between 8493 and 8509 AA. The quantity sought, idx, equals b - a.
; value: 32.4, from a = 0.99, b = 33.4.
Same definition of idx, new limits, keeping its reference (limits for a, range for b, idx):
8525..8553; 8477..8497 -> 34.8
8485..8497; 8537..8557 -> 31.6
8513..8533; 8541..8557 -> 31.0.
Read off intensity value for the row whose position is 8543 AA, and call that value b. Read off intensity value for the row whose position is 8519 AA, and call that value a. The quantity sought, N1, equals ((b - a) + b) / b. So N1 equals 0.86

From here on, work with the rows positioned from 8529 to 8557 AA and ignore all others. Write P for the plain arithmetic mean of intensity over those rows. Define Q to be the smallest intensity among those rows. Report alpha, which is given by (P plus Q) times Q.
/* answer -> 1942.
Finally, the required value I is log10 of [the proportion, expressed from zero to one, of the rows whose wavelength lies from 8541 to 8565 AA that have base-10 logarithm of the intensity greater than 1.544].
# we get -0.48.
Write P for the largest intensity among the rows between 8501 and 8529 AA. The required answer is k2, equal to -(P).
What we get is -36.1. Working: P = 36.1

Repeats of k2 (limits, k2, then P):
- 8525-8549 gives -36.2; 36.2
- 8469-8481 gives -36.2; 36.2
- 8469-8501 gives -36.3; 36.3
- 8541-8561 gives -35.0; 35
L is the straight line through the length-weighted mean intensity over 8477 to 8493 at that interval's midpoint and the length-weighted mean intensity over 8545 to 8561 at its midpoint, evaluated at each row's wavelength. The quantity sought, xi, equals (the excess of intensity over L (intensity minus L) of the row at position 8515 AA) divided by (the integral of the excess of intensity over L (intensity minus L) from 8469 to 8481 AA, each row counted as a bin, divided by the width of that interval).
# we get -1.8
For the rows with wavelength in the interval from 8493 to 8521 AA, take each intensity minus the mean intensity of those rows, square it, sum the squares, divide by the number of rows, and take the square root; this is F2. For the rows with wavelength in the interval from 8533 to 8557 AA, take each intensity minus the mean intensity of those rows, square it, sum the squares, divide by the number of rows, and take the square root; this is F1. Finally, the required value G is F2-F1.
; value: -1.3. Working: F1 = 1.82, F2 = 0.51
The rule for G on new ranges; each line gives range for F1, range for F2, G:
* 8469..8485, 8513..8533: -0.2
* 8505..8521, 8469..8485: -0.1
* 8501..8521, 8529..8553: 1.6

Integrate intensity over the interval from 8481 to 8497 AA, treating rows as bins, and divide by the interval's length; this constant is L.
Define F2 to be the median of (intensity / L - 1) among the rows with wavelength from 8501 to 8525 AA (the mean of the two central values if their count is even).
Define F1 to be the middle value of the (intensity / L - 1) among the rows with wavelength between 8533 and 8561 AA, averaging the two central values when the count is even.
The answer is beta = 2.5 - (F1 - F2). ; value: 2.53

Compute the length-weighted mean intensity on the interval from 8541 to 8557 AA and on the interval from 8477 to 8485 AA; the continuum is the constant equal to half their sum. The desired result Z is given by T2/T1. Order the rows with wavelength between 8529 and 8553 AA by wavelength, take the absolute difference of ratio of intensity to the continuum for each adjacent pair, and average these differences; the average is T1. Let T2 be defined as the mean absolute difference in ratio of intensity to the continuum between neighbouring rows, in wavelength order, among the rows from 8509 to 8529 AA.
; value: 0.3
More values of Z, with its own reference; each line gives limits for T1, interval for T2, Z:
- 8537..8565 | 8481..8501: 0.3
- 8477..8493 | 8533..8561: 4.0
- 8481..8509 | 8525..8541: 1.4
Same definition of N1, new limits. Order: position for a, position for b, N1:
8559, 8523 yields 1.02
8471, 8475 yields 0.99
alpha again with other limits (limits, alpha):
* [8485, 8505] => 2394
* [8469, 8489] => 2498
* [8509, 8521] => 2487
